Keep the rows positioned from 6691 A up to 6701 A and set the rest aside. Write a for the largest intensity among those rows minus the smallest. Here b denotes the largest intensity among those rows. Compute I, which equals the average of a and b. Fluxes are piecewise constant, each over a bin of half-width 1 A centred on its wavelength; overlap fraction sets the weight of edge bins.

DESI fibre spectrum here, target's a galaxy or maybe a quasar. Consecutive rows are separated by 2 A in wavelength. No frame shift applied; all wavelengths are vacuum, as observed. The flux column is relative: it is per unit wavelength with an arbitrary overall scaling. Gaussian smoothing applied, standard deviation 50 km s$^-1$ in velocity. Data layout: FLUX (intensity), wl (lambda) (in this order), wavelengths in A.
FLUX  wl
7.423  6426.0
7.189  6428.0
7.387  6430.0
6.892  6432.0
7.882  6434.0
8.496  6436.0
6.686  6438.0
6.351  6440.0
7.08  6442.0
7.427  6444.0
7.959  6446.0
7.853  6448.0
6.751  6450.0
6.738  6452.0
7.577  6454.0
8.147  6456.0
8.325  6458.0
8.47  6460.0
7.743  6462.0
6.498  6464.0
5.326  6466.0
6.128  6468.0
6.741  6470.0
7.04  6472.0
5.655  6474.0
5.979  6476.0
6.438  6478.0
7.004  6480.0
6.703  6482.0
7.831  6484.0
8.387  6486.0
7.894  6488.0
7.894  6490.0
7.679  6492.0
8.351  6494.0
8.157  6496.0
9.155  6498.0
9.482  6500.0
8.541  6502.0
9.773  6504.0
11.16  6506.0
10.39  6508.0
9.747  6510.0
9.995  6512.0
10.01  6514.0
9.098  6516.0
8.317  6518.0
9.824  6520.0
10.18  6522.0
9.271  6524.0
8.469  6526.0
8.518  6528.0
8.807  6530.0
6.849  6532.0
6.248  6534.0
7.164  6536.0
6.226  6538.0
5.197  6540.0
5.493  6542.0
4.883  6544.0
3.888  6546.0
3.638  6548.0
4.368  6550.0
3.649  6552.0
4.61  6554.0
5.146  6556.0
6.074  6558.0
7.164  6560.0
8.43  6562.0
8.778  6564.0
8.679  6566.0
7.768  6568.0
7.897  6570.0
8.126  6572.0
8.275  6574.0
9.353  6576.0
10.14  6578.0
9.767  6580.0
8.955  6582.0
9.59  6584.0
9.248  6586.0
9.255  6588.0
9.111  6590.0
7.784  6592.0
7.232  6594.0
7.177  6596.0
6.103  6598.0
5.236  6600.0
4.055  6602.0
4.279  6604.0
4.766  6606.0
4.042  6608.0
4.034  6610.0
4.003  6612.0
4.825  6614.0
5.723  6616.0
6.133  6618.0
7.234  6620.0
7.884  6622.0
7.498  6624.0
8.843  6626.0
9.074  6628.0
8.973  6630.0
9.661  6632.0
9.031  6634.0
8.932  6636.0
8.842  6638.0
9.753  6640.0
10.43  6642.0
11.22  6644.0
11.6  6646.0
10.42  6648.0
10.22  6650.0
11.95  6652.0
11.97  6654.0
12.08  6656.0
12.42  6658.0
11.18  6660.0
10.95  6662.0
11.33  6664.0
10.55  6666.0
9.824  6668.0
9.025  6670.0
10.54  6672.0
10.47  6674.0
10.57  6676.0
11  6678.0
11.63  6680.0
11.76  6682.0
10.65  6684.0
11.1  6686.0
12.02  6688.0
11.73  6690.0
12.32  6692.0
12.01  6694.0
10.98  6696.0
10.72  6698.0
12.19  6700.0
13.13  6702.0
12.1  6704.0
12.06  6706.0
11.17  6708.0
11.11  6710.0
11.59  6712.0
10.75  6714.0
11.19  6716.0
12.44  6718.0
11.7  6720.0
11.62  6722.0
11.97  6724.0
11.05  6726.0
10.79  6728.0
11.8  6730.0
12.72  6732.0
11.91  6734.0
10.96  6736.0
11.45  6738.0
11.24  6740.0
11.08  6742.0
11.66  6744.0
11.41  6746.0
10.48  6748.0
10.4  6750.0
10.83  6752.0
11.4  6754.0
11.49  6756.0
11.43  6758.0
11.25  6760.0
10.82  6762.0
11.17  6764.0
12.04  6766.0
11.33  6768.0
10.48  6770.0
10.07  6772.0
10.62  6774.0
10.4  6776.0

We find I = 7.0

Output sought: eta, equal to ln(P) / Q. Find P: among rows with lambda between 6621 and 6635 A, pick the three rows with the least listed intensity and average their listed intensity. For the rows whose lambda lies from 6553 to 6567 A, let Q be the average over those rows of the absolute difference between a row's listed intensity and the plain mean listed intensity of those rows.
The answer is 1.4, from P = 8.1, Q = 1.46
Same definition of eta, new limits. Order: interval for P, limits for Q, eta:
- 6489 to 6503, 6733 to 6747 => 8.2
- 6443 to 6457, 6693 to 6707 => 3.3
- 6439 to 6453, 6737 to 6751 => 4.9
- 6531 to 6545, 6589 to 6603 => 1.2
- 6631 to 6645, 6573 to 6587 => 5.0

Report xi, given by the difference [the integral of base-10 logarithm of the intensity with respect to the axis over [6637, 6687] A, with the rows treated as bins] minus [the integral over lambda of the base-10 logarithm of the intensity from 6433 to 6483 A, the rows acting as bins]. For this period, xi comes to 9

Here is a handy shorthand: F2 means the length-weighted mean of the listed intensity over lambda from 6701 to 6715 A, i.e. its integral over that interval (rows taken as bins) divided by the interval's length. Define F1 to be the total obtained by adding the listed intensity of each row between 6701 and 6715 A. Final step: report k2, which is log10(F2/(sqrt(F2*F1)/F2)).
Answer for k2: 0.65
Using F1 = 82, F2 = 12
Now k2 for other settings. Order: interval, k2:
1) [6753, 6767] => 0.63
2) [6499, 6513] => 0.57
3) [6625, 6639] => 0.53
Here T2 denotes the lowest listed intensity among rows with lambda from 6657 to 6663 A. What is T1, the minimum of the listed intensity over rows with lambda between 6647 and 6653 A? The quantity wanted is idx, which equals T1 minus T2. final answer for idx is -0.7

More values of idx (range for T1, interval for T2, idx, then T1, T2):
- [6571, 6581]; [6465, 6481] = 2.8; 8.126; 5.326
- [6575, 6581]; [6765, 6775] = -0.7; 9.353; 10.07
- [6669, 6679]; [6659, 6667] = -1.5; 9.025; 10.55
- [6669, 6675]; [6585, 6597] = 1.8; 9.025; 7.177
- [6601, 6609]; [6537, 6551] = 0.4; 4.042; 3.638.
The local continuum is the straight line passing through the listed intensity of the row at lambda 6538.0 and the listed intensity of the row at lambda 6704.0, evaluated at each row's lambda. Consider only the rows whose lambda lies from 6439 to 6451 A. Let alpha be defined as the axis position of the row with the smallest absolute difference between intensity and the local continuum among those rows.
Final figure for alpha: 6440.0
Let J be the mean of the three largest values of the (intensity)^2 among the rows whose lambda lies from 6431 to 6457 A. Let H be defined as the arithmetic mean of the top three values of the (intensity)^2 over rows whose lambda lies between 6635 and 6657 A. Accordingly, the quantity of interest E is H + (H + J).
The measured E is 355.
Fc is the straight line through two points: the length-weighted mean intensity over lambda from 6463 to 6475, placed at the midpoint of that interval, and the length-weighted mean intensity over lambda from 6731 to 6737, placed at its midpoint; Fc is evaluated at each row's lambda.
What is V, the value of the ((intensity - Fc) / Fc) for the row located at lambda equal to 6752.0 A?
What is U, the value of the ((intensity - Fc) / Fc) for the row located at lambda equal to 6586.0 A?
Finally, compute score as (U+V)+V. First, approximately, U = 0.06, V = -0.12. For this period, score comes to -0.17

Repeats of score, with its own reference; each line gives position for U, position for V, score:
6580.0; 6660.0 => 0.31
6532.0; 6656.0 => 0.27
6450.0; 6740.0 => 0.03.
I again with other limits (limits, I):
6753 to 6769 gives 6.6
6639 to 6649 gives 6.7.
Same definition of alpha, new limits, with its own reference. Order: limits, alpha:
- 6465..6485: 6466.0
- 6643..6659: 6650.0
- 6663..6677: 6666.0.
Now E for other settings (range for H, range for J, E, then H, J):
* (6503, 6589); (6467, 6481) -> 272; 112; 48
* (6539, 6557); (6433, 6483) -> 127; 28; 71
